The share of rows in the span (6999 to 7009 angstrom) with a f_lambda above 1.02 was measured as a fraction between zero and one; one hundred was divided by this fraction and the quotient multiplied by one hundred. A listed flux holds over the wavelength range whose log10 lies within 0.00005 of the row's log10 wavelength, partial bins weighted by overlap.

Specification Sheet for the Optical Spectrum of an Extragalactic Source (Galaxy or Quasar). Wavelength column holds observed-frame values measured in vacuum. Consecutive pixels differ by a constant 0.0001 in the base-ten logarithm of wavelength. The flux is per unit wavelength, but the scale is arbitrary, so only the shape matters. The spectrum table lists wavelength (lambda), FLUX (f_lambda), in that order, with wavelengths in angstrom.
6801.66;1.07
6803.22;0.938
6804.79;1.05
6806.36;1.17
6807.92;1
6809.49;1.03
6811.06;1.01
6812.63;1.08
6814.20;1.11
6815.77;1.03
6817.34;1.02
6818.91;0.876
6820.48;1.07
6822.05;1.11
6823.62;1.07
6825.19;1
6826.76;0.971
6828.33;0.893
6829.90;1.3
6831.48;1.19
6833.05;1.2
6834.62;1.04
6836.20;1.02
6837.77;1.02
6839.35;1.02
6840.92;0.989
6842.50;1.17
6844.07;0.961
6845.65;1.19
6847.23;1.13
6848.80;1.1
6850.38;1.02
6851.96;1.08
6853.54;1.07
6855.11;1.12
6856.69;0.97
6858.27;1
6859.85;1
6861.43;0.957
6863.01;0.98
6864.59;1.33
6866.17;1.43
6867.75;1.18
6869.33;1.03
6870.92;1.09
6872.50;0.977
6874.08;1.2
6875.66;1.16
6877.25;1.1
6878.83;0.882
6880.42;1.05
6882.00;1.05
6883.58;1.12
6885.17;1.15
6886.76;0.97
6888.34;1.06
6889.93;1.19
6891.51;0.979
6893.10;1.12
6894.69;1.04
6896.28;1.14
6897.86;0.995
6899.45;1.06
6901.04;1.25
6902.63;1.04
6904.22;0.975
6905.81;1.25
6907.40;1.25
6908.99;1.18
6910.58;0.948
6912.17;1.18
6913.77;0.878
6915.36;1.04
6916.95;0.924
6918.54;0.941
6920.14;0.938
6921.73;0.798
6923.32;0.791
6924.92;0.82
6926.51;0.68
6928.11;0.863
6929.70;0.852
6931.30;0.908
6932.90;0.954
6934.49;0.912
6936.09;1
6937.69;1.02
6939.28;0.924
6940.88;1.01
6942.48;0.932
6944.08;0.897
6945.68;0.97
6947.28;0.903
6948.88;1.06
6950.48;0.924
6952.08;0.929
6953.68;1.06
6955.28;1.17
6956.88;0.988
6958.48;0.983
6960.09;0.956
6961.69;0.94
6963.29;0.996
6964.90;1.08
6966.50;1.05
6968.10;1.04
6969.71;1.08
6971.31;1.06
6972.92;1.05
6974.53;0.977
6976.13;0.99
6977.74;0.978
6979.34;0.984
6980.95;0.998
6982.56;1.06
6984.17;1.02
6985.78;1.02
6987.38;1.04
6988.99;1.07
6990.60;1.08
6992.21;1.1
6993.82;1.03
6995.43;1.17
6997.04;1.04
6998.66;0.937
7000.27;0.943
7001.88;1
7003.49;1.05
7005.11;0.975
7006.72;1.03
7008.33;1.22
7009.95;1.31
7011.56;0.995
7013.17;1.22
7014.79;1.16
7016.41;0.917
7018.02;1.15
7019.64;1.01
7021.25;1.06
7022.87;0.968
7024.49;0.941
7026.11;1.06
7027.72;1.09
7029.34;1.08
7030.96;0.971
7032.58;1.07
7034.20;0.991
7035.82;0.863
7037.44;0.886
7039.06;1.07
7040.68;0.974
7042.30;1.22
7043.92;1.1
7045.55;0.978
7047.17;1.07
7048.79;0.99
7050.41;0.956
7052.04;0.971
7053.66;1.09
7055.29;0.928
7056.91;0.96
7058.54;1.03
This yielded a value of 20000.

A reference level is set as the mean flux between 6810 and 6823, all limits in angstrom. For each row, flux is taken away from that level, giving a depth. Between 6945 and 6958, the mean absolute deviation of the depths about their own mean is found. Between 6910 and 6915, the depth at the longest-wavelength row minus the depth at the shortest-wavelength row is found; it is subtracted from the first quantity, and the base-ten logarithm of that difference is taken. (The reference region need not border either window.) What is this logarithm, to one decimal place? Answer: -2.7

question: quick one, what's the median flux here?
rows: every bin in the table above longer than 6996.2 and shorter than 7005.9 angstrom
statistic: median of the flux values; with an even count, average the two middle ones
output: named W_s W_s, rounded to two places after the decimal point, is 0.99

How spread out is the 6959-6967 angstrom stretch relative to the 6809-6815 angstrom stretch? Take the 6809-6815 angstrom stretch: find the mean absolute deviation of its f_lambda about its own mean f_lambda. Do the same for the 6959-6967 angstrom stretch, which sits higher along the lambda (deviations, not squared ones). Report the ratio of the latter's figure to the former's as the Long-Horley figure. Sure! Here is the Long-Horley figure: 1.29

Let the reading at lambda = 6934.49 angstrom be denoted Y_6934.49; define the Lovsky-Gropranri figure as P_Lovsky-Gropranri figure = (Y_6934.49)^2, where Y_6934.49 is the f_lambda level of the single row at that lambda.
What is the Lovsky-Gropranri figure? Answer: 0.83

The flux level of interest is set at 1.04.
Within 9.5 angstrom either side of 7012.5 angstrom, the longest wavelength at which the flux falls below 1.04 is 7019.64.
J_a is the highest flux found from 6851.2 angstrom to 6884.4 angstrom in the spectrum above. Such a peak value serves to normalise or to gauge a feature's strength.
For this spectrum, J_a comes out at 1.43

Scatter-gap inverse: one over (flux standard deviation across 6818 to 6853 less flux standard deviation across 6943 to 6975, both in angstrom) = 31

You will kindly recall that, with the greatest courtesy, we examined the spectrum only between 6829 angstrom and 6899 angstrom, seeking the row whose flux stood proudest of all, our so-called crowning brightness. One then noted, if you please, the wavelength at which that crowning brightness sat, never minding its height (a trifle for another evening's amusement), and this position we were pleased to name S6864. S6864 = 6866.17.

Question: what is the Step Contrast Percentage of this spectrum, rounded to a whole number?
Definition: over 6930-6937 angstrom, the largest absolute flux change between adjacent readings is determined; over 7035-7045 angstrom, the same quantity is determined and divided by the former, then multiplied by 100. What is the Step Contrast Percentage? 280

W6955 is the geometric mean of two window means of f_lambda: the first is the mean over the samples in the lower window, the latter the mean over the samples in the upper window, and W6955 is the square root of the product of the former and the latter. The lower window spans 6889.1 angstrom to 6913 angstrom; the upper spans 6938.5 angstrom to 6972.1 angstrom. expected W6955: 1.05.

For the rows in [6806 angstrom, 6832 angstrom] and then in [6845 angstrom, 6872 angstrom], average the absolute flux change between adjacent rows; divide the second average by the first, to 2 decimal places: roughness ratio 0.95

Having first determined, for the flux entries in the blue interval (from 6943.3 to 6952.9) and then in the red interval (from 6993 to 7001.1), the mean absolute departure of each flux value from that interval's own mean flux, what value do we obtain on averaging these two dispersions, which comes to 0.056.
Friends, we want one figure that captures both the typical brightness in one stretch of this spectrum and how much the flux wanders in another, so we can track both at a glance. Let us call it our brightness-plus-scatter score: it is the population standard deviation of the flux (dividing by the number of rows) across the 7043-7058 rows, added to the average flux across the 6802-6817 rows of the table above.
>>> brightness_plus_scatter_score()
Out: 1.11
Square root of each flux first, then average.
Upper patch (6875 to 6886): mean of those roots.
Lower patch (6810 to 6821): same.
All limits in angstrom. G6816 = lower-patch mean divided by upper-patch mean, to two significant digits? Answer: 0.98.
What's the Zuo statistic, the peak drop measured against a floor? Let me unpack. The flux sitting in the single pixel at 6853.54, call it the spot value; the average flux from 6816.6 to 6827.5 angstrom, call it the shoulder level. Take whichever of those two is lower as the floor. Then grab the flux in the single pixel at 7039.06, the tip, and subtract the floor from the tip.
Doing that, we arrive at 0.053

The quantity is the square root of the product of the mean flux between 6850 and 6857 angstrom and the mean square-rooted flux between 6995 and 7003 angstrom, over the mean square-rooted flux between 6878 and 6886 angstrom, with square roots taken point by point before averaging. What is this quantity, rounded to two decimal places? 1.01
